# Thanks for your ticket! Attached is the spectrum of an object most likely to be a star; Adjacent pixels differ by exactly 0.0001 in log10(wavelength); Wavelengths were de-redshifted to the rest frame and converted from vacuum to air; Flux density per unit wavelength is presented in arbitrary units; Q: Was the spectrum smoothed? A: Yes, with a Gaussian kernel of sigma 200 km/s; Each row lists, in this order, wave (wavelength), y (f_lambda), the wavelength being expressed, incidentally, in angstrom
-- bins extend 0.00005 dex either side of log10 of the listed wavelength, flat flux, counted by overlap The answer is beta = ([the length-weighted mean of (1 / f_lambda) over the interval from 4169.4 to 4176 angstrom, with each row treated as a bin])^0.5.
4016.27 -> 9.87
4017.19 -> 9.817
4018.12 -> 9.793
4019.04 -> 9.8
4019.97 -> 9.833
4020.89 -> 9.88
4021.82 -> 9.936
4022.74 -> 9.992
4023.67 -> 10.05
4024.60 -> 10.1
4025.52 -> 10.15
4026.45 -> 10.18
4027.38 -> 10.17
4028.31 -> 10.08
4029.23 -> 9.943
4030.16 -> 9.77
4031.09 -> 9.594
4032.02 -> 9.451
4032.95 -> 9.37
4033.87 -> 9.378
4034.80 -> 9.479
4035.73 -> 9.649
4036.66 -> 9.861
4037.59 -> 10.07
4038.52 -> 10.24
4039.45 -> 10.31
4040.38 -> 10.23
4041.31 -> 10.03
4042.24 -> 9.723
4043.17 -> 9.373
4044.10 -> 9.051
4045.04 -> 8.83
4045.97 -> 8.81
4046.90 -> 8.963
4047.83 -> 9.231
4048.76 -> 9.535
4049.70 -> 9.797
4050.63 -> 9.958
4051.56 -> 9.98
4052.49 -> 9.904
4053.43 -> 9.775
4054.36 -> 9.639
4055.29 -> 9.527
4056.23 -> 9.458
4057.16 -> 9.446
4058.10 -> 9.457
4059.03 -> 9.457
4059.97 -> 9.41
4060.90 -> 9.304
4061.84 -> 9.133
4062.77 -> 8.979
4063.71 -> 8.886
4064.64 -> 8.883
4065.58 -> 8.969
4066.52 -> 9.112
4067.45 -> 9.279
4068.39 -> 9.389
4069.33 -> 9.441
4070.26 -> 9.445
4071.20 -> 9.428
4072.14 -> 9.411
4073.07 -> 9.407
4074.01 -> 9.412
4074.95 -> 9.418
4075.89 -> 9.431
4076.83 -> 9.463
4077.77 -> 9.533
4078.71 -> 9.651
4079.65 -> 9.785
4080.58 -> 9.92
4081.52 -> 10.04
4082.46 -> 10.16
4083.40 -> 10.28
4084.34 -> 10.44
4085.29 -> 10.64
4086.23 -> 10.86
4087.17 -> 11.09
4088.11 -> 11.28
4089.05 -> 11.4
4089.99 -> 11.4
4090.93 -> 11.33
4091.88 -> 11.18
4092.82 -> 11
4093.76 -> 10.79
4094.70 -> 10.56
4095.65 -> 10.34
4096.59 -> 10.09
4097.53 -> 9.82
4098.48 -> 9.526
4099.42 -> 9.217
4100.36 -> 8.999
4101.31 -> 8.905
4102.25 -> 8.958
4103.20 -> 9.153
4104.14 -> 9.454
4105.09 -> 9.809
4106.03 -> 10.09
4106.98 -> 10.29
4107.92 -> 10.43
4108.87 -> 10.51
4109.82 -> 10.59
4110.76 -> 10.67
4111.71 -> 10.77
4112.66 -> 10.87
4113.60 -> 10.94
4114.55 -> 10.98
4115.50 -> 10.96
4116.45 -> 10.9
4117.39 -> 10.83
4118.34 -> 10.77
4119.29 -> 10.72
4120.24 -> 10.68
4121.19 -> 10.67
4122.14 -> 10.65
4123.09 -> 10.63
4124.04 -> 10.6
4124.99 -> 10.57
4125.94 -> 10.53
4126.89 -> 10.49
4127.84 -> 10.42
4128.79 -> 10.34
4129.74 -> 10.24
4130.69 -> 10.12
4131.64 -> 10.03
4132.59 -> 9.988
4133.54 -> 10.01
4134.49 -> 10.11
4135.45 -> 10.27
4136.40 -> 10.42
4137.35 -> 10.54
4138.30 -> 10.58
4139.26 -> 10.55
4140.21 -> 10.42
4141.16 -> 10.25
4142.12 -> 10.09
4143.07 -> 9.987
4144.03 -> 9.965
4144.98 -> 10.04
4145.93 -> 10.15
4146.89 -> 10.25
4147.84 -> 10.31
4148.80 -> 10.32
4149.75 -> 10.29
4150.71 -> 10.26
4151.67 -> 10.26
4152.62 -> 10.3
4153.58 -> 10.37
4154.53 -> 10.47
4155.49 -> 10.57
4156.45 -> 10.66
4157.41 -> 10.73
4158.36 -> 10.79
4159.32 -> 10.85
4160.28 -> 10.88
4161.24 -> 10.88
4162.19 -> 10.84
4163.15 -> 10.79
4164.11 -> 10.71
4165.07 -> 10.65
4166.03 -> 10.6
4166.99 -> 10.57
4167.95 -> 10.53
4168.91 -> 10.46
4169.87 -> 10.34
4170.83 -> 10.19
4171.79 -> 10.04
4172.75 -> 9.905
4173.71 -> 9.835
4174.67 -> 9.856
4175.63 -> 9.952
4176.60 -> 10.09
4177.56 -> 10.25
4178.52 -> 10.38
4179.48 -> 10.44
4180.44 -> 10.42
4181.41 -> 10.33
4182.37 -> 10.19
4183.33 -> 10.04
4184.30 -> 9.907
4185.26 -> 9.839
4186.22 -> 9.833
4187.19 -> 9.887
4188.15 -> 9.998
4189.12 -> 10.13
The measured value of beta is 0.316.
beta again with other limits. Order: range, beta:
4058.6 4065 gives 0.331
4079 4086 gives 0.313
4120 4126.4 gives 0.307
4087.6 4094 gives 0.299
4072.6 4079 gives 0.325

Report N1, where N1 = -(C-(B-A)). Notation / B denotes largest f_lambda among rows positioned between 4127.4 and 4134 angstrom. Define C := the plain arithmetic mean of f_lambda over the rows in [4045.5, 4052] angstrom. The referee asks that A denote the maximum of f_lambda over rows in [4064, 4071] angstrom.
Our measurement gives -8.5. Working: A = 9.445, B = 10.42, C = 9.5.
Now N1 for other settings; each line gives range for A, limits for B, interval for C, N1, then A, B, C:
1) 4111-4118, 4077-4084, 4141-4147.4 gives -10.8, 10.98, 10.28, 10.1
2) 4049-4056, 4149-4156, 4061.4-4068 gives -8.4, 9.98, 10.57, 9.0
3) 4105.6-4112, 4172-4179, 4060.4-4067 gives -9.4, 10.77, 10.38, 9.0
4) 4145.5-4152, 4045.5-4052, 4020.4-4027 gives -10.4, 10.32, 9.98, 10.0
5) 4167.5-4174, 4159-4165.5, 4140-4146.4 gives -9.8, 10.53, 10.88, 10.1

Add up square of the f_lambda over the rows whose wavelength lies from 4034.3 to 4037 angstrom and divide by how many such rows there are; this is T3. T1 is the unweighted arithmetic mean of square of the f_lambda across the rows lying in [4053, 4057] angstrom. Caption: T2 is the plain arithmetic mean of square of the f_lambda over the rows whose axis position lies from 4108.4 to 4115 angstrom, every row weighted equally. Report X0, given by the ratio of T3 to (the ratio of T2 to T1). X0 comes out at 74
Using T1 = 92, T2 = 116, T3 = 93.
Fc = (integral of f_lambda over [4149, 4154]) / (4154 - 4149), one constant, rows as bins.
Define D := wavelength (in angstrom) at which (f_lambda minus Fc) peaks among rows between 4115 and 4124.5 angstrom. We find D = 4115.50 angstrom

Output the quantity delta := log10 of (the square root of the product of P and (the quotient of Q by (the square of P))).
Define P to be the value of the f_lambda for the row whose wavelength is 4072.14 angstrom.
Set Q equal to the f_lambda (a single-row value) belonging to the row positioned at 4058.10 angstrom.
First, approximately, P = 9.411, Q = 9.457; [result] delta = 0.001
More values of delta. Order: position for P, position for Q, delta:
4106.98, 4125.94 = 0.005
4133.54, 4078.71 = -0.008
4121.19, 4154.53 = -0.004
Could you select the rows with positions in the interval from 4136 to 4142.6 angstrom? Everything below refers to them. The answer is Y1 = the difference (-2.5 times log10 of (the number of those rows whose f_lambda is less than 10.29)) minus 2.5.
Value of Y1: -3.25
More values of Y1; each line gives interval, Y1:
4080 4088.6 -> -4.01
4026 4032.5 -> -4.61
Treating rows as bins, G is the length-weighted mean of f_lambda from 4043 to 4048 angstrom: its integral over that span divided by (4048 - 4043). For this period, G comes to 9.0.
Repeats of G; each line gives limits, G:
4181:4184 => 10.2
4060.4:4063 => 9.2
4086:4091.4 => 11.3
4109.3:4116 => 10.8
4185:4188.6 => 9.9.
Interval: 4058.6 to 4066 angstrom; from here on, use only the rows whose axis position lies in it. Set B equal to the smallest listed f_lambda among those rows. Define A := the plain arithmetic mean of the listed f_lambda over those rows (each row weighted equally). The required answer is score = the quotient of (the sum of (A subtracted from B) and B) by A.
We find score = 0.946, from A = 9.1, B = 8.883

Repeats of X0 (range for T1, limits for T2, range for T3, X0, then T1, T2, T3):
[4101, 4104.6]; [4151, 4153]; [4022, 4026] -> 80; 83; 106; 101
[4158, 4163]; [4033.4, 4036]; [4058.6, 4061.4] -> 115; 118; 90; 88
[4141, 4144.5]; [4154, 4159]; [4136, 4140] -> 99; 101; 113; 111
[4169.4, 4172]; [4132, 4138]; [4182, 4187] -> 99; 104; 105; 99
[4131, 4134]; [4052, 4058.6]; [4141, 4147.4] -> 111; 100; 92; 102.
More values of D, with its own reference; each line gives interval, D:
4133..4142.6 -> 4138.30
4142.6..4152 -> 4148.80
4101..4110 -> 4109.82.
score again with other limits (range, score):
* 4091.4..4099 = 0.830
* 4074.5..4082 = 0.951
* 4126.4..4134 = 0.958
